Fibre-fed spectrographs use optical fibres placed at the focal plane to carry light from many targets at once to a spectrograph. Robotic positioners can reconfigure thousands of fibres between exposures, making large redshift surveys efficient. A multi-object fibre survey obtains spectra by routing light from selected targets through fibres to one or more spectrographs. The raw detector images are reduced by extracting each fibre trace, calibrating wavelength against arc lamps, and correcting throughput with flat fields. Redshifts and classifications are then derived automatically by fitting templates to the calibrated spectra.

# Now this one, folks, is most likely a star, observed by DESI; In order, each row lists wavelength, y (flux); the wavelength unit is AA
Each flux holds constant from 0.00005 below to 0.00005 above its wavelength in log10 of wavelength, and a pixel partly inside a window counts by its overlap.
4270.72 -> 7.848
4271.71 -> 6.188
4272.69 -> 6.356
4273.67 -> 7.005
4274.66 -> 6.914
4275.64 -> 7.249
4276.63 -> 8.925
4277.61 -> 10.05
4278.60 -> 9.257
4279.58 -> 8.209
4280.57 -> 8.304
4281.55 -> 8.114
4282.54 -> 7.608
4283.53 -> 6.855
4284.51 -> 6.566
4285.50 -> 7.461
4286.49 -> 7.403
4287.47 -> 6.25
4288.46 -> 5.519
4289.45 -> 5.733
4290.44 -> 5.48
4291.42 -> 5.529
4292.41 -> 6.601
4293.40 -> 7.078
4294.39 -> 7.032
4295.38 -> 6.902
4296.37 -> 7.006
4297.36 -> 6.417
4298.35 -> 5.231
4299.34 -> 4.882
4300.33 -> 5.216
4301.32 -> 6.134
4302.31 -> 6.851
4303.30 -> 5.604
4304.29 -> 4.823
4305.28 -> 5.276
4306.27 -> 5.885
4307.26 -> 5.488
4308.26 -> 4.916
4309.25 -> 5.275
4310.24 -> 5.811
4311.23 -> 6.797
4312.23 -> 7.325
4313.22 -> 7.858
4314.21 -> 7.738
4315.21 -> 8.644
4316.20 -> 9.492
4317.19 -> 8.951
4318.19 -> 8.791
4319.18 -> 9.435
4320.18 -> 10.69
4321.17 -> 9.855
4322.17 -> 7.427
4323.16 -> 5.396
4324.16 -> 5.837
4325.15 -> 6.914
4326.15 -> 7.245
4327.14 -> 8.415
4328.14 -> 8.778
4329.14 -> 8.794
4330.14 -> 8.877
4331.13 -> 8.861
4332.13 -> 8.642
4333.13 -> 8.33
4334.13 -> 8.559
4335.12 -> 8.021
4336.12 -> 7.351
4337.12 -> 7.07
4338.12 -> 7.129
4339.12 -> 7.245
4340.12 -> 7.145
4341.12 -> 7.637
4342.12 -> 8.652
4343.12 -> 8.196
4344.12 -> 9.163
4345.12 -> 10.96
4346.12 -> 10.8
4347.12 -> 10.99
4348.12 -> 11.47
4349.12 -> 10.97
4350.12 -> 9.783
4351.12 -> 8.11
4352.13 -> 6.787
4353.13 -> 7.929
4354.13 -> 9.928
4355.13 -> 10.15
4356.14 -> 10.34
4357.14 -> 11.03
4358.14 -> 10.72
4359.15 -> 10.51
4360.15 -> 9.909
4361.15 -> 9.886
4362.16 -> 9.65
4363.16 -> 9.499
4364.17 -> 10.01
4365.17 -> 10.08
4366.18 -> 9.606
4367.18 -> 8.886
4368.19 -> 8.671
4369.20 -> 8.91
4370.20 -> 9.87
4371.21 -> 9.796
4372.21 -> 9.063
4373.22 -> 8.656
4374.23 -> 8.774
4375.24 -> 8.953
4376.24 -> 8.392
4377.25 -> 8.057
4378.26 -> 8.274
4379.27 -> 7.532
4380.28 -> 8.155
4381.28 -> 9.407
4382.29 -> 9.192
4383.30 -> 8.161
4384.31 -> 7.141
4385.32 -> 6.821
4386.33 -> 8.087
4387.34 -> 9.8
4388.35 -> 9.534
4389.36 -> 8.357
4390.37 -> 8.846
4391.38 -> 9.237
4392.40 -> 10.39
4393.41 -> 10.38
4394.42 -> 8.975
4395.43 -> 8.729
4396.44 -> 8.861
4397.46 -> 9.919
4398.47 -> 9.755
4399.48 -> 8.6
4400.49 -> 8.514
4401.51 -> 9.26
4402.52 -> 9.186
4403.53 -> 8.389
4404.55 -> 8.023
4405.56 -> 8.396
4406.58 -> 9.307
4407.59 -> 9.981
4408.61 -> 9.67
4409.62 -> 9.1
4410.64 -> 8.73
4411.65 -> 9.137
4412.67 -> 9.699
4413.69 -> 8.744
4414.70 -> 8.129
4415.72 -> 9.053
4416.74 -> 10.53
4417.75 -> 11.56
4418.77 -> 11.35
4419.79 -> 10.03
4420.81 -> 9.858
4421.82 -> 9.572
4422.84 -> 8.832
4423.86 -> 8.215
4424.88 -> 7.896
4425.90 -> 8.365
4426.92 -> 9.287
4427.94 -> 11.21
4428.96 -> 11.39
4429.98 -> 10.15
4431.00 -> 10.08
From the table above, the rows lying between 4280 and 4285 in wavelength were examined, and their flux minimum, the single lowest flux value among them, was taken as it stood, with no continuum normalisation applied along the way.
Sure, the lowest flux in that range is 6.566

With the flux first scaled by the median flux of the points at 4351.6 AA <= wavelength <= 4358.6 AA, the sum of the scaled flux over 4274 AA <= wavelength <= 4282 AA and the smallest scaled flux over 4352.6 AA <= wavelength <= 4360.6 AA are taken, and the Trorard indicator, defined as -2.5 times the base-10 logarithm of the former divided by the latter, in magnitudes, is -2.32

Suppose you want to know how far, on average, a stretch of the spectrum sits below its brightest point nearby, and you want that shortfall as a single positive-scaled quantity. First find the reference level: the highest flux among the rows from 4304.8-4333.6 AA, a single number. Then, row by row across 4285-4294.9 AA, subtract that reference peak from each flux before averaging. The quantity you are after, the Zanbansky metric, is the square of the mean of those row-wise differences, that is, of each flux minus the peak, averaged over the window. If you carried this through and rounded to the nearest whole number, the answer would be 18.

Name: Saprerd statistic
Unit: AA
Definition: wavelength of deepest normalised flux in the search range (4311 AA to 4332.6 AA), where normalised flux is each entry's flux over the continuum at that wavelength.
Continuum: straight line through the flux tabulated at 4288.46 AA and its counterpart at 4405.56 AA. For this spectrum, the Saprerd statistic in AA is 4323.16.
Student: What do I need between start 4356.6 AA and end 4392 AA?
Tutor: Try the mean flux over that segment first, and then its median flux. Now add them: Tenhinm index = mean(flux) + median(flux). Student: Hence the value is 18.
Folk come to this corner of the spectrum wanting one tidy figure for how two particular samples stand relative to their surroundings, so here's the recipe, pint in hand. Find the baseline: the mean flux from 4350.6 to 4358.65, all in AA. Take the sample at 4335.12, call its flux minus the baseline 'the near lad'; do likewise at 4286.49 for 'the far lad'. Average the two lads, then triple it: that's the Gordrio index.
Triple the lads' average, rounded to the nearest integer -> -5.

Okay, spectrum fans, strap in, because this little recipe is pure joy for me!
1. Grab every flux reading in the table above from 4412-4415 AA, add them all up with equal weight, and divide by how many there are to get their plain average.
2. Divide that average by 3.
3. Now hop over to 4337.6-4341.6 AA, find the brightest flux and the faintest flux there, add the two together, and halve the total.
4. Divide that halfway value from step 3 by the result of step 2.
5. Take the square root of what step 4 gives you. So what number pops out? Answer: 1.58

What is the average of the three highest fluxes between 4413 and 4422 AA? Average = 11.1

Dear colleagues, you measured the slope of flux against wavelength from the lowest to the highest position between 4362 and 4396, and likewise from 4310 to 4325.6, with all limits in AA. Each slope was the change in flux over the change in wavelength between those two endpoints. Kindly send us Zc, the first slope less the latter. -0.10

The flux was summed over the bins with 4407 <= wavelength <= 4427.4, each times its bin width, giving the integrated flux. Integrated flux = 191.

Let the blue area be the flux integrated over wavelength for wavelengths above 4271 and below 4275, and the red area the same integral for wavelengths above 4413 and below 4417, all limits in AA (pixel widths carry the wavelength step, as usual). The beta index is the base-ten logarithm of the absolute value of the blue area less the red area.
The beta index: 1.0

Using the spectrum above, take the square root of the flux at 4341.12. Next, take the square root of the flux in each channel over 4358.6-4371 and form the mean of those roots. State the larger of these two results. 3.10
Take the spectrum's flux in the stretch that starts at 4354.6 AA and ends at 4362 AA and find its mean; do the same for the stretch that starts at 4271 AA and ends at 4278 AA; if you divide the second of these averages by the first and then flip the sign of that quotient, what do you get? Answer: -0.73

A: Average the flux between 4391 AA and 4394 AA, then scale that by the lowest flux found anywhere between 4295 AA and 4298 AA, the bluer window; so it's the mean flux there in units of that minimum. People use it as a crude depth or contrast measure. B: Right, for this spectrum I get 1.56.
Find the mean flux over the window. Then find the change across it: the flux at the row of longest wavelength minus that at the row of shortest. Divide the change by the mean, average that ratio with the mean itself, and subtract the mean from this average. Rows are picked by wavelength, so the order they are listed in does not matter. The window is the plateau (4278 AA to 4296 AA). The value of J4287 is -3.7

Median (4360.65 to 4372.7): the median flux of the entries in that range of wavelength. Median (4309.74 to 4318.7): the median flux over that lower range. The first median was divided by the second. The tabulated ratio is 1.23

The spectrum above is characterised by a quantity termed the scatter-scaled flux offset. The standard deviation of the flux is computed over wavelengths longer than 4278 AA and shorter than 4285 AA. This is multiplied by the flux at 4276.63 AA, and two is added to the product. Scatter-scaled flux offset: 10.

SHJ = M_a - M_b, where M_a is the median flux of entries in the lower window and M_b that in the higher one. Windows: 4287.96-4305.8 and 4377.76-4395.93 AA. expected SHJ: -3.1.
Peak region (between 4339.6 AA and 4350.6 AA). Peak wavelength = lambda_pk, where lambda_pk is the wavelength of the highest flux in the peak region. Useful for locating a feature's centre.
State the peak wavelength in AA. 4348.12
